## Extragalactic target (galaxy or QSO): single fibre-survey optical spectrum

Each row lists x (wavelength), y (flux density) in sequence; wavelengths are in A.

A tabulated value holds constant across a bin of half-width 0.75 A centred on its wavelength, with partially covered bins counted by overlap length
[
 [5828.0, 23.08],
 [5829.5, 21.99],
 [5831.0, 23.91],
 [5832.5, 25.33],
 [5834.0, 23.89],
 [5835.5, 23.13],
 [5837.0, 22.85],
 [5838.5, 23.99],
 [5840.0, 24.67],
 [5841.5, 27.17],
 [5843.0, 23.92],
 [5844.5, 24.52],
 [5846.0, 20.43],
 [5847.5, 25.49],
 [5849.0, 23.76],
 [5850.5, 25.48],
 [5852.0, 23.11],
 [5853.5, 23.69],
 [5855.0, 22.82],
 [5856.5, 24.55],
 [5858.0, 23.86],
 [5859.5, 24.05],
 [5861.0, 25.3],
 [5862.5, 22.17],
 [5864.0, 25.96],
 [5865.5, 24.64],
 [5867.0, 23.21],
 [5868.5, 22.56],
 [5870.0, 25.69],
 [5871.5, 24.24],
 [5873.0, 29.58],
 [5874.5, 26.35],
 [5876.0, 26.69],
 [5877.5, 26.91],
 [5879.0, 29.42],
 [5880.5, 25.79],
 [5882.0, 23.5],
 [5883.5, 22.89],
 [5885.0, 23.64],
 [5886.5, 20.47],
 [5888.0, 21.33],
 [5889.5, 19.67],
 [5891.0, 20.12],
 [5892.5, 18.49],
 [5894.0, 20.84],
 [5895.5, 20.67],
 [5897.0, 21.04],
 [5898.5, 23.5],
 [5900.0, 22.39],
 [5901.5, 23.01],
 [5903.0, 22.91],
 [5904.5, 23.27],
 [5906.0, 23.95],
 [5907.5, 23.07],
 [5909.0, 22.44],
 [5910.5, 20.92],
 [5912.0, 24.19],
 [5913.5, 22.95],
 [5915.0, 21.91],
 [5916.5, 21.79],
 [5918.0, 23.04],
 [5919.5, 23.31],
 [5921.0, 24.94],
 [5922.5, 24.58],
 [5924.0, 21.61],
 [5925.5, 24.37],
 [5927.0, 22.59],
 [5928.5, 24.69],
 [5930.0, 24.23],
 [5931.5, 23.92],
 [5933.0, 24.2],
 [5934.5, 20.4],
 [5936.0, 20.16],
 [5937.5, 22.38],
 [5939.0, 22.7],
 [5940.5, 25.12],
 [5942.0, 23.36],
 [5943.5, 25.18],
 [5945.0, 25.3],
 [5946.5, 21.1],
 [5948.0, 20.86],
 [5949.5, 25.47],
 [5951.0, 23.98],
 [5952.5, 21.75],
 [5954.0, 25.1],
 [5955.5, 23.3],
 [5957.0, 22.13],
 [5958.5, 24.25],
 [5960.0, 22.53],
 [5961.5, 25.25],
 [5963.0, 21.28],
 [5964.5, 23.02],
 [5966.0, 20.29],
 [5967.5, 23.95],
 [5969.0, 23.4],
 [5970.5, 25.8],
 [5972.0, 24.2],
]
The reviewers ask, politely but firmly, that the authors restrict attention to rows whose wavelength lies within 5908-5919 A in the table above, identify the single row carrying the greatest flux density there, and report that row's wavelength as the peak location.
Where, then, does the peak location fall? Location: 5912.0 A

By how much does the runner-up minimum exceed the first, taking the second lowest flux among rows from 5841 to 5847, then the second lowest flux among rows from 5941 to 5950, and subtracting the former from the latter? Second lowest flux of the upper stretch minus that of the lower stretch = -2.8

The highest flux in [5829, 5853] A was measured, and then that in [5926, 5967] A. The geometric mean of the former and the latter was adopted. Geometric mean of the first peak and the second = 26.3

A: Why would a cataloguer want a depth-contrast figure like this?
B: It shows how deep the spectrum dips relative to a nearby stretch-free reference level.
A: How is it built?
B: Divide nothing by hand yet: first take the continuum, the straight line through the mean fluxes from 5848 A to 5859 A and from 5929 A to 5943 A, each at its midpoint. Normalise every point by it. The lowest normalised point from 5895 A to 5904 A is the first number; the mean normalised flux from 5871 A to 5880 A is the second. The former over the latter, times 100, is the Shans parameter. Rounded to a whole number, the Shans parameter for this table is 77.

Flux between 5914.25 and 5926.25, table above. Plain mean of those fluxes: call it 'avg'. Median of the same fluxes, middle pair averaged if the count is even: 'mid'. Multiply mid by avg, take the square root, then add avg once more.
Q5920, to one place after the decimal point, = 46.4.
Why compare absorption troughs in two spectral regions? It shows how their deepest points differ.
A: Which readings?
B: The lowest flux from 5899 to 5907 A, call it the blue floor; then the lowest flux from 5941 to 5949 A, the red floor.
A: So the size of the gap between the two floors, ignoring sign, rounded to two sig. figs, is 1.5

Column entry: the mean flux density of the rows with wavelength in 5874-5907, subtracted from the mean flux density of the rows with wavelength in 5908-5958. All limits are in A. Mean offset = 0.1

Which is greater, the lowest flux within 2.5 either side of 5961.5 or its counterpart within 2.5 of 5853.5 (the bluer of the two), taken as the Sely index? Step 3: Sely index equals 22.8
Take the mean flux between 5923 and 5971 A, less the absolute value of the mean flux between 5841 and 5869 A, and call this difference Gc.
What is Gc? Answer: -0.8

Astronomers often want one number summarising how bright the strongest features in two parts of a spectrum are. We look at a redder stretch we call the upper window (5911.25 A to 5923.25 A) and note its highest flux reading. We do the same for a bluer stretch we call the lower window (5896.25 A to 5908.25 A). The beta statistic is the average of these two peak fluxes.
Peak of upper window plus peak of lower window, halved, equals 24.4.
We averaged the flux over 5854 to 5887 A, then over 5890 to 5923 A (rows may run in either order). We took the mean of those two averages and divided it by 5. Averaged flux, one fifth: 4.72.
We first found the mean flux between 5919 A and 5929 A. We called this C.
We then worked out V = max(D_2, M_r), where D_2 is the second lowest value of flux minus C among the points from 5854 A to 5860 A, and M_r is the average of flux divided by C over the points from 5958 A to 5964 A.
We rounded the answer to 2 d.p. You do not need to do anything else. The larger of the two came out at 0.98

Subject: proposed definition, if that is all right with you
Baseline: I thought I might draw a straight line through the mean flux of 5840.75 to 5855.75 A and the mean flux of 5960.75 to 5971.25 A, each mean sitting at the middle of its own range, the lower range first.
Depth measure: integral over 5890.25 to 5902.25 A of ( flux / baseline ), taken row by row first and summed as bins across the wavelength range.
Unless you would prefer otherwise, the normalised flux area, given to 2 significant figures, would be 11 A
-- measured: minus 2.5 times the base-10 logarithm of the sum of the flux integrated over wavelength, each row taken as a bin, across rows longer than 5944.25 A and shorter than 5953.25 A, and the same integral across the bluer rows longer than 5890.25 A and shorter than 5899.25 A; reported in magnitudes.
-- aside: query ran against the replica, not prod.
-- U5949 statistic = -6.5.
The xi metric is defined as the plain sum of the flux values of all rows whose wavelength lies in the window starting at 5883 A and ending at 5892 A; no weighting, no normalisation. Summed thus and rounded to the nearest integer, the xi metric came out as 128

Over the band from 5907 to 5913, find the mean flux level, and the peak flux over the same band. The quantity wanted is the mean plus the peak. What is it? 46.8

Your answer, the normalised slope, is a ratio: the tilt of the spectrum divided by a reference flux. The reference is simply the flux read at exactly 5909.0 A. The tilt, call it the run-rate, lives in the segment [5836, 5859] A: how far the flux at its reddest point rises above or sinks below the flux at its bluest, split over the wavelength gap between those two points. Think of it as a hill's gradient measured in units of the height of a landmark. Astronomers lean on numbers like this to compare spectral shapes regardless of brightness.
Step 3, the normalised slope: 0.002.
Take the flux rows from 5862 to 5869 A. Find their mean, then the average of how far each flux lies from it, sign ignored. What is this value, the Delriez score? 1.3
